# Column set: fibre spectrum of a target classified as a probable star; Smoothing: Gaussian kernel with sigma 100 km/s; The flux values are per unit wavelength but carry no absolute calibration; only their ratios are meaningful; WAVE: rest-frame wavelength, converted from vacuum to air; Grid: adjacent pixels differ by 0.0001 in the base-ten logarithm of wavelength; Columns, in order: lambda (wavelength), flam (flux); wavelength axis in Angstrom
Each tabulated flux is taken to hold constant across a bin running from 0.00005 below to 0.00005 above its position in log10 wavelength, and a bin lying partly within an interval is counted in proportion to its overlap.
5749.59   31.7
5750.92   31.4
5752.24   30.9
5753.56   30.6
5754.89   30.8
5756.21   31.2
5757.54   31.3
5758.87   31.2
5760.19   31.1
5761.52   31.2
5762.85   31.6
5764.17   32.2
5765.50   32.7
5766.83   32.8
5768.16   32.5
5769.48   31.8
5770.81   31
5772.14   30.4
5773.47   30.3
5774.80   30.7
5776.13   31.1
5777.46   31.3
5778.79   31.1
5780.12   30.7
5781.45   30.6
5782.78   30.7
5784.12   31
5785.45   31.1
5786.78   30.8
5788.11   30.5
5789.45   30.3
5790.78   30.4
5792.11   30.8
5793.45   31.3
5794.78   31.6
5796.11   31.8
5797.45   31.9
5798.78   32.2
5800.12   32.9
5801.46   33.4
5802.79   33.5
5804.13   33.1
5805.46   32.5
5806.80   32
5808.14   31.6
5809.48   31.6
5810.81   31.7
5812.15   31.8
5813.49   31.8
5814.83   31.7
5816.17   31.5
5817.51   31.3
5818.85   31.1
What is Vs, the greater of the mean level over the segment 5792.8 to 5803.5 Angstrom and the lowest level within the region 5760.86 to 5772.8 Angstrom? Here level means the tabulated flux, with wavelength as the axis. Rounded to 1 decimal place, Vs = 32.3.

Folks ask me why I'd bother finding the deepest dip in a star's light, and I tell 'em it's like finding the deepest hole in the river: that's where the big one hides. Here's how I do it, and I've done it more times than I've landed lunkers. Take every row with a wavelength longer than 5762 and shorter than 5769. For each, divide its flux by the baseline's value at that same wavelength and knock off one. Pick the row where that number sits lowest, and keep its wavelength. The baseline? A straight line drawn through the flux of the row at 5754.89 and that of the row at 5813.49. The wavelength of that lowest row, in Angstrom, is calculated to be 5762.85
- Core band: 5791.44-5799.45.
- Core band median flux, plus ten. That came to 41.7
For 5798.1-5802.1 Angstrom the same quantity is 42.9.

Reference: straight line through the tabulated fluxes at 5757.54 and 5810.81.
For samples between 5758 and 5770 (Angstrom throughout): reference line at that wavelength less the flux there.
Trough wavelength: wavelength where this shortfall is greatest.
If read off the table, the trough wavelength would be 5760.19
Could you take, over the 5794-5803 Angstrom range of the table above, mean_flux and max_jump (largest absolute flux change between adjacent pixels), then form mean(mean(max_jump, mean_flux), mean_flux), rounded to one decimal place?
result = 24.5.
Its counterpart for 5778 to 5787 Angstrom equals 23.2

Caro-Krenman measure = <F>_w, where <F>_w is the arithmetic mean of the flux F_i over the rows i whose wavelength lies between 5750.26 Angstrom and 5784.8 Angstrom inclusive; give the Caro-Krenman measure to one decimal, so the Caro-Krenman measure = 31.2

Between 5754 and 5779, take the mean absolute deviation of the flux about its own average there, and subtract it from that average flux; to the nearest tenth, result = 30.8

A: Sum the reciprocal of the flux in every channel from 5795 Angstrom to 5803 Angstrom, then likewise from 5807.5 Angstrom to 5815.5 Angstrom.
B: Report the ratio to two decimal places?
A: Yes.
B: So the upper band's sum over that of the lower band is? 1.03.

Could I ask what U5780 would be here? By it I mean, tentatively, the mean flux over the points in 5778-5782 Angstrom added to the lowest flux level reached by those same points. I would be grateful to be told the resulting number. 61.4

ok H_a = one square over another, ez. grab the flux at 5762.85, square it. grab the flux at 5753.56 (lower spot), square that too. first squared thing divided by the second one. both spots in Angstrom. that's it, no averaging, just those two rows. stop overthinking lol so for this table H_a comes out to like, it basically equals 1.07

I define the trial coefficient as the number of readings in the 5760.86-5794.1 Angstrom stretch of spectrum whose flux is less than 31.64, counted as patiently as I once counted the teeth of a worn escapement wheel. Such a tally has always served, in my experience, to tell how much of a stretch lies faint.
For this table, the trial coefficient 20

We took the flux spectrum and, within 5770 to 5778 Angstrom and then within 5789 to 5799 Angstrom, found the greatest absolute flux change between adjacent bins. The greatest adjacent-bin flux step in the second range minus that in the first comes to -0.1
